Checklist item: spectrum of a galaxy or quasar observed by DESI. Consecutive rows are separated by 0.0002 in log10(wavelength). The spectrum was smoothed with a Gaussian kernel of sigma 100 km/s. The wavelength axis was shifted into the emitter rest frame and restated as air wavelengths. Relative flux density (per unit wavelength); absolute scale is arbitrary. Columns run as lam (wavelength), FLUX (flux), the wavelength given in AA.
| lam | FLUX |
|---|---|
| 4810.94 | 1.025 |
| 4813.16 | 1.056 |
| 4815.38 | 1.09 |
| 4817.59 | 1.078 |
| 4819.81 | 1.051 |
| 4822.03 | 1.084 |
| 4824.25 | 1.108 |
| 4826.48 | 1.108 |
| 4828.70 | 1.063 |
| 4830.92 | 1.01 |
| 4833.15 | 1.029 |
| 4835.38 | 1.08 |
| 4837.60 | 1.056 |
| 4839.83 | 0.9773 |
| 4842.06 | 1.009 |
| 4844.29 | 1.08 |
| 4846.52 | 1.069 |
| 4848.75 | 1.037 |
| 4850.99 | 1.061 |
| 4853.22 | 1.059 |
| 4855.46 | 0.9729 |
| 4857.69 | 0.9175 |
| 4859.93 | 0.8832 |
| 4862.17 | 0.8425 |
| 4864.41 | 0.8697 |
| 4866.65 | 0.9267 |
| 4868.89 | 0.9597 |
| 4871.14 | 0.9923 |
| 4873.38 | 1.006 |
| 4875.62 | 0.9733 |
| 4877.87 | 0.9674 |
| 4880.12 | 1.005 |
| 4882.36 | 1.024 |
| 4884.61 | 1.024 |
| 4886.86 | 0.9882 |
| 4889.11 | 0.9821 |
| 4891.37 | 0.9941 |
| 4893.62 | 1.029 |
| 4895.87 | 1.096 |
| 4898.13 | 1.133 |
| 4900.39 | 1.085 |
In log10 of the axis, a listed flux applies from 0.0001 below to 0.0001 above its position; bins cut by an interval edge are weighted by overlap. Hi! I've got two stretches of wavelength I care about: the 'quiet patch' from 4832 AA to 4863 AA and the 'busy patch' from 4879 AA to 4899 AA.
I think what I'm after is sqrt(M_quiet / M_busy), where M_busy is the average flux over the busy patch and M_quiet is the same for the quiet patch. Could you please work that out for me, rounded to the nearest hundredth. 0.99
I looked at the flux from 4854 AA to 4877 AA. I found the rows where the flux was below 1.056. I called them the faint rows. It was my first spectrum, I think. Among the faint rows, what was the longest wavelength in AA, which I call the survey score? 4875.62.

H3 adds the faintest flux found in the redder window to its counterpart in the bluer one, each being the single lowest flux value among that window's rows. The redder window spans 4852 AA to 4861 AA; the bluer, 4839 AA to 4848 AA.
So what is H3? 1.86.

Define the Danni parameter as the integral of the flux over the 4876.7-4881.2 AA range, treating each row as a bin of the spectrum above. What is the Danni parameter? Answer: 4.43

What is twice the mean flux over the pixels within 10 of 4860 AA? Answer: 1.89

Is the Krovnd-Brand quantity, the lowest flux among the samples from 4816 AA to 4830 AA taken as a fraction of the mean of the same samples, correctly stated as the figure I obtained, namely 0.971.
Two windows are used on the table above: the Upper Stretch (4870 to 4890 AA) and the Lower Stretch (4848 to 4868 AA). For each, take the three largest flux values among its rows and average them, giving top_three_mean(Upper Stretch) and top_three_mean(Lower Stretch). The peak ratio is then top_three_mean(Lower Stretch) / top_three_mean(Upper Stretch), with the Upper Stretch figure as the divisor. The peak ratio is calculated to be 1.03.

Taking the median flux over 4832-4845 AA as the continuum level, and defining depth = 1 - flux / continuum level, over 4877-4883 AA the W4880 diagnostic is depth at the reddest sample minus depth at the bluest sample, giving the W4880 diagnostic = -0.05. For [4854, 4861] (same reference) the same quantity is 0.09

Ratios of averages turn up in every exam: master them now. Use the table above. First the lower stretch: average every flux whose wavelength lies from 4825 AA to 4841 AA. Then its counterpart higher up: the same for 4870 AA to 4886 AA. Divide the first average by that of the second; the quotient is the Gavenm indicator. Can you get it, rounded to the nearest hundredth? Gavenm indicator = 1.05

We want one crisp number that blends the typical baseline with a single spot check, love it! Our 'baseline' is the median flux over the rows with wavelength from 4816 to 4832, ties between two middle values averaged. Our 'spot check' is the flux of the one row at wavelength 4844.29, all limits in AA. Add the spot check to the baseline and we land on 2.16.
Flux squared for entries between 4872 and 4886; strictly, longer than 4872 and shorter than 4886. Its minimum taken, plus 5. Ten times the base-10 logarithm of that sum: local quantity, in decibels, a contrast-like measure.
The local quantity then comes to 7.73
